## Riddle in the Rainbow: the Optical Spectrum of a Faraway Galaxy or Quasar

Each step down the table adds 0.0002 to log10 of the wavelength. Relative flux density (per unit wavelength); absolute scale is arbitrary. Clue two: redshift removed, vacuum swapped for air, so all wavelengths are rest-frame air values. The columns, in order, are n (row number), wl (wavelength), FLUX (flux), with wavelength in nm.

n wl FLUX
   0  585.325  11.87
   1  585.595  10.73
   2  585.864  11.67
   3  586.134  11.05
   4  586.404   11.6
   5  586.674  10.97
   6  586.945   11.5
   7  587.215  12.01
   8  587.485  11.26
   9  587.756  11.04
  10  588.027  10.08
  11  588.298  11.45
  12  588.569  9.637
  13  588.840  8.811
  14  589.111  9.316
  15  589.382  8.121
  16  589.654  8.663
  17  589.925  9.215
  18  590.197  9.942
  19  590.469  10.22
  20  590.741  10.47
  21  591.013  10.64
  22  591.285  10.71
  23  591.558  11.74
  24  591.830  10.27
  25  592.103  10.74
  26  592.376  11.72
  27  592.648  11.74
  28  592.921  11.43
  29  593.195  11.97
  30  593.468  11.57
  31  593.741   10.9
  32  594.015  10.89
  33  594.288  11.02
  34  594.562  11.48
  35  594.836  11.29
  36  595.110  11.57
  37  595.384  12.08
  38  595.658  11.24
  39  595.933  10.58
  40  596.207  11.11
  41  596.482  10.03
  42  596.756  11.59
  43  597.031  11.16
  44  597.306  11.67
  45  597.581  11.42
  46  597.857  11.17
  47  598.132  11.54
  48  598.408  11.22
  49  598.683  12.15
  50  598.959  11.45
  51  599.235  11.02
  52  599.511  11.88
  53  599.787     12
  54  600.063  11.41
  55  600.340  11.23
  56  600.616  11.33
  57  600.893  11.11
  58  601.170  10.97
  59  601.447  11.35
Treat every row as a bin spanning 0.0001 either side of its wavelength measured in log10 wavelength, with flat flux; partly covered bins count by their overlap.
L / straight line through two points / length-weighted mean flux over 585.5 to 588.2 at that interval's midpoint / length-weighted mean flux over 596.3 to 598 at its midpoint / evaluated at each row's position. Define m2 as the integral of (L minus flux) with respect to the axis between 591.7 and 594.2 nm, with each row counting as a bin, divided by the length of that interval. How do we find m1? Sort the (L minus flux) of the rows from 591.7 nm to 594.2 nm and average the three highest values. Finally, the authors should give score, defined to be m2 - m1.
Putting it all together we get -0.6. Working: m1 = 0.55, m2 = -0.1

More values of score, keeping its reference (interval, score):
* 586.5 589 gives -1.2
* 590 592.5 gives -0.5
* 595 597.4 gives -0.6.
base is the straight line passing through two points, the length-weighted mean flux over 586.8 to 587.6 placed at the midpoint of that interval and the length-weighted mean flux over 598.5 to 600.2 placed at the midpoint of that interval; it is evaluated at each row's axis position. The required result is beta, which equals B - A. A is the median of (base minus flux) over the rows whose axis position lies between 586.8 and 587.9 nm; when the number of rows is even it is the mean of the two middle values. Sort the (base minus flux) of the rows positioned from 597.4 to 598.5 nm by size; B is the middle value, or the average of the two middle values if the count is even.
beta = 0.11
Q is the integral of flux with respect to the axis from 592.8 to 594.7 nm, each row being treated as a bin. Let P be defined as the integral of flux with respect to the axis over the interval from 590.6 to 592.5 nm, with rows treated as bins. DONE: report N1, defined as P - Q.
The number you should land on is -0.8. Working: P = 20.7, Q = 21.5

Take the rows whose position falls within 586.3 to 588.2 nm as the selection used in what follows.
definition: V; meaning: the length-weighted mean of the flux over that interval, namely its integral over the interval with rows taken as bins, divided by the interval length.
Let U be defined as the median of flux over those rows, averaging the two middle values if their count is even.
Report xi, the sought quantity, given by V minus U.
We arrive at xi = -0.057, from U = 11.3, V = 11.20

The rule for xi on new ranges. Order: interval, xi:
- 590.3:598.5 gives -0.063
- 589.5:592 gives -0.071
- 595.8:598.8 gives 0.018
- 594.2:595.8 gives 0.068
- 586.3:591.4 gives -0.183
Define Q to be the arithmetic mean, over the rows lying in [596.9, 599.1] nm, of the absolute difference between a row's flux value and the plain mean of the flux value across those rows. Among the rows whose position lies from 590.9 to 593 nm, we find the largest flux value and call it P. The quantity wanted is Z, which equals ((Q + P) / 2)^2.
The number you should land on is 35.9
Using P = 11.74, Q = 0.24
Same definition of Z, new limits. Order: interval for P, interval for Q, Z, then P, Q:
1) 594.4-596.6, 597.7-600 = 38.6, 12.08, 0.34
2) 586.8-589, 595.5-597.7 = 38.5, 12.01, 0.40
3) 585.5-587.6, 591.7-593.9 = 39.1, 12.01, 0.49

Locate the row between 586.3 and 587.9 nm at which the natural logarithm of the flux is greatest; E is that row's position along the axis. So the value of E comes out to 587.215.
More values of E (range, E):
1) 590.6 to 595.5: 595.384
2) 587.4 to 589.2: 588.298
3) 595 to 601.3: 598.683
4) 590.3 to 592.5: 591.558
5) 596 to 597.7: 597.306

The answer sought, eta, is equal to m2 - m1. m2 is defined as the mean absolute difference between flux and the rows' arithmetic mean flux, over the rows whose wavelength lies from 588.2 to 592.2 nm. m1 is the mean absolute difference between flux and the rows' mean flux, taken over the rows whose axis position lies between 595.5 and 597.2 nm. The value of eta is 0.40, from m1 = 0.43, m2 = 0.84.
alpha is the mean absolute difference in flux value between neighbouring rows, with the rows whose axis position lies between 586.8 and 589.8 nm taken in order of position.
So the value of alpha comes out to 0.87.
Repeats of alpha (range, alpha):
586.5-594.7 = 0.61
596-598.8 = 0.63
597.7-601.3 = 0.41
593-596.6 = 0.48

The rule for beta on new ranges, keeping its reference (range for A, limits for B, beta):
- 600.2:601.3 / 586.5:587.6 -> -0.27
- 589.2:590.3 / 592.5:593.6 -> -2.70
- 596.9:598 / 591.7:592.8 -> 0.04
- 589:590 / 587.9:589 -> -0.93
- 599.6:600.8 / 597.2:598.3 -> -0.12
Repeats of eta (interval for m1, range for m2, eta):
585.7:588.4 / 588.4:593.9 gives 0.55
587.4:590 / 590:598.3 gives -0.48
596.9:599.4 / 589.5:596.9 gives 0.39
